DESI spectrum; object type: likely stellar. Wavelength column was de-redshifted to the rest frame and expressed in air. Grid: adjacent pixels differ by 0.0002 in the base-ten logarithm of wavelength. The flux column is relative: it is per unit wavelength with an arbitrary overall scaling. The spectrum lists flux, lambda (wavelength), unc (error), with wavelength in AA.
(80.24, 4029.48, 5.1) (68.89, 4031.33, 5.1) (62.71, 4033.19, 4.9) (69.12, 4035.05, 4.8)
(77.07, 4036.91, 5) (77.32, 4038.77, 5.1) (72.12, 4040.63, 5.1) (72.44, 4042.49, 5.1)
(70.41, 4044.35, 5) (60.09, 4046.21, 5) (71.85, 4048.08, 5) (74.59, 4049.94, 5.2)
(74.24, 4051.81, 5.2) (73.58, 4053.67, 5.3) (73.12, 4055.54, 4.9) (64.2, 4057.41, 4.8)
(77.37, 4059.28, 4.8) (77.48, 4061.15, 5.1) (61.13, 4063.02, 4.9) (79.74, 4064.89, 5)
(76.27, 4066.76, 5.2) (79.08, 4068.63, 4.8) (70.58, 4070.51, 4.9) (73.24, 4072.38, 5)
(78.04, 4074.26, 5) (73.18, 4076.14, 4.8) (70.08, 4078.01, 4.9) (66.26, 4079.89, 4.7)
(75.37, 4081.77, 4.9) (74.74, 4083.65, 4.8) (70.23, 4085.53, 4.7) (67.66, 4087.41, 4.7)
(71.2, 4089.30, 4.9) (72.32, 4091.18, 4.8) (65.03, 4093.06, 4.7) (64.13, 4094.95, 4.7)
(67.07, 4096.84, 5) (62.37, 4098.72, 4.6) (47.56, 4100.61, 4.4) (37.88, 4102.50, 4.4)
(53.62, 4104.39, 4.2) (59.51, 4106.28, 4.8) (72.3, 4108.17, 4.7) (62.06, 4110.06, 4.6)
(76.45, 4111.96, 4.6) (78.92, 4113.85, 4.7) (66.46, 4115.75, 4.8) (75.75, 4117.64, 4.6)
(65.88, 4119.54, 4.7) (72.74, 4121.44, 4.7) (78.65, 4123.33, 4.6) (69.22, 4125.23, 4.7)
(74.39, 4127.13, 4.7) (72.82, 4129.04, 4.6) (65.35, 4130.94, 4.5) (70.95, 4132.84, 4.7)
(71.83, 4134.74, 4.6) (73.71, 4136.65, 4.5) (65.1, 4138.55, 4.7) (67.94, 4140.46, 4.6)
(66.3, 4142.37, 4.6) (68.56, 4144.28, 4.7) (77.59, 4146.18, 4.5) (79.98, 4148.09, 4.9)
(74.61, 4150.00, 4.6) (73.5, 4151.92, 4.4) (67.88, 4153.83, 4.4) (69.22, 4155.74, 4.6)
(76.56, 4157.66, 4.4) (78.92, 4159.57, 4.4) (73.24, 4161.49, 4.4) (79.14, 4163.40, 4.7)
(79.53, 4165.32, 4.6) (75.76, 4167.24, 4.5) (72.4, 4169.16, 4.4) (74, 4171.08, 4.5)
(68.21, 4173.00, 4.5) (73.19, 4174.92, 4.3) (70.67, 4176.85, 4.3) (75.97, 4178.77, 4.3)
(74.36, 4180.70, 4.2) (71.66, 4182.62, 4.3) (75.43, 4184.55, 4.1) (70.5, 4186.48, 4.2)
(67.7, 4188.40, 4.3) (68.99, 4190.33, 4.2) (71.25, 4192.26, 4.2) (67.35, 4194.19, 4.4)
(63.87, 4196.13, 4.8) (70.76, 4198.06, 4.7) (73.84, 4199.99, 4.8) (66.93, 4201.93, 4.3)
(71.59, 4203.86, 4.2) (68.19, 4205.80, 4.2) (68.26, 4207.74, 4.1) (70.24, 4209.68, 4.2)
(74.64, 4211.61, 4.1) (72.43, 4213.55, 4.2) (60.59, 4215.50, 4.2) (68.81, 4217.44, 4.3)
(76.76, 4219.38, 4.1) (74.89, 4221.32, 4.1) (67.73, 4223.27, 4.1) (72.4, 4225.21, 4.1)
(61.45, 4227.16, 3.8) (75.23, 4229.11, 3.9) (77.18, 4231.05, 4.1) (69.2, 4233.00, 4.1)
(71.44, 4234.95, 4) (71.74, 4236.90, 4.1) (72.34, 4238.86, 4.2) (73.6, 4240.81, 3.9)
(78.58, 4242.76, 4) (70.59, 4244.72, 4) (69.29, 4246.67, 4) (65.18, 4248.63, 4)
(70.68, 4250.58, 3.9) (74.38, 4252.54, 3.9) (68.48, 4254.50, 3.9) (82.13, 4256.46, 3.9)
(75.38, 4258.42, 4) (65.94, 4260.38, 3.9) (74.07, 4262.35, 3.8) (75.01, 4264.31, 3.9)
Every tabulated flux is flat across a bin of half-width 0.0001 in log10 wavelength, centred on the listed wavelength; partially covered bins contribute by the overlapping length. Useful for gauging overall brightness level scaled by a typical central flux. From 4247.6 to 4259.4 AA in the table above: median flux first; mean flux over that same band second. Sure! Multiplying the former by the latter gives 5273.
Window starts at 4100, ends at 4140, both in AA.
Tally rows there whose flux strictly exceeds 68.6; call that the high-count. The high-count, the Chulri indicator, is 12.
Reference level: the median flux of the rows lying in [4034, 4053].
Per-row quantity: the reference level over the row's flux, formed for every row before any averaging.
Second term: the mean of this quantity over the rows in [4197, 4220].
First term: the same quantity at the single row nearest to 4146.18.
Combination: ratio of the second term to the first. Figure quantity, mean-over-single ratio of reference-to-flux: 1.11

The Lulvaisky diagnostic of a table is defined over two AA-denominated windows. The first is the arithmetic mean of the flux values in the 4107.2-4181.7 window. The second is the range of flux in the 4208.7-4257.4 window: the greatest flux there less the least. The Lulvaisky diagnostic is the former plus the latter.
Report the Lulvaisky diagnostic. 94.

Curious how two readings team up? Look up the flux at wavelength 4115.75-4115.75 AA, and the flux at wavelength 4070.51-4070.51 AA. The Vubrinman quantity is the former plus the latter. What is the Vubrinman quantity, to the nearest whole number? 137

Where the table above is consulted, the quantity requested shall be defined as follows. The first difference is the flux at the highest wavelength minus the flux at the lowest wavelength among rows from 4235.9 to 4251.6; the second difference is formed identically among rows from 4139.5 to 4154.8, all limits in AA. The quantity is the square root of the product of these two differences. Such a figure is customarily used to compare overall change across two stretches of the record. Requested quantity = 0.3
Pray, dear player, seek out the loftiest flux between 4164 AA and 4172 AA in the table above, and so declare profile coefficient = 79.53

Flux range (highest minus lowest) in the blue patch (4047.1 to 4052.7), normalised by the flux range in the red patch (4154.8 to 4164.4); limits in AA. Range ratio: 0.3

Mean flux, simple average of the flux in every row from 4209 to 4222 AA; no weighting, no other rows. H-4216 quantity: 71.2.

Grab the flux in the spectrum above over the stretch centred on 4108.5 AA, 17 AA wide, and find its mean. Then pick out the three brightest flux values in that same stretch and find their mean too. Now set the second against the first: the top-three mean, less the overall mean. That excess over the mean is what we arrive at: 14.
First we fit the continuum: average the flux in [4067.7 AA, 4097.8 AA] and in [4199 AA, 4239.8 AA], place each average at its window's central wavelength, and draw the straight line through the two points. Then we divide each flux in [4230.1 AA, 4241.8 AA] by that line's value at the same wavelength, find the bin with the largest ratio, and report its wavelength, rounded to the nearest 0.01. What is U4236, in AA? 4231.05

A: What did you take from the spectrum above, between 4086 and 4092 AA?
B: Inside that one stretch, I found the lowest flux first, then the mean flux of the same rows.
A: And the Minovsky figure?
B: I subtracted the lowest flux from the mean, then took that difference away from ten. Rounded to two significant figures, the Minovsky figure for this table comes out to 7.3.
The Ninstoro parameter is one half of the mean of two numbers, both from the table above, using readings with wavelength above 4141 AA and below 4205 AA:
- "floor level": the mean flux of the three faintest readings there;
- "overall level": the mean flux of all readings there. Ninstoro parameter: 34.5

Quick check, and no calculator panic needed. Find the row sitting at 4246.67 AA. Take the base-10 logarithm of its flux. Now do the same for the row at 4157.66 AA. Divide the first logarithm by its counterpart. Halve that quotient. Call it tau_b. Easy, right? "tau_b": 0.489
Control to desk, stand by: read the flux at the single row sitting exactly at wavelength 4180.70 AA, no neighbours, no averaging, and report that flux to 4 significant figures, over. 74.36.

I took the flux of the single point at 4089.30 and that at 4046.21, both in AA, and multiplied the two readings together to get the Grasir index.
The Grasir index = 4278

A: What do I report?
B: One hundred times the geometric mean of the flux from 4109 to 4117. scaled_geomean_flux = 7063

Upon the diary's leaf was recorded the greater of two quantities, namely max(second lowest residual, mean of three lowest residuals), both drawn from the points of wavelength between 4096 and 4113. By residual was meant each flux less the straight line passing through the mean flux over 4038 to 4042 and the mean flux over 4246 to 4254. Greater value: -26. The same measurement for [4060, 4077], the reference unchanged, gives -3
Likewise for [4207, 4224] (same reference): -3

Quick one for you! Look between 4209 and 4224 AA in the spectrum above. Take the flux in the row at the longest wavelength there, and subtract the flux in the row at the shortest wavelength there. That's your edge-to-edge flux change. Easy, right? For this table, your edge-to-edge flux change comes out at -3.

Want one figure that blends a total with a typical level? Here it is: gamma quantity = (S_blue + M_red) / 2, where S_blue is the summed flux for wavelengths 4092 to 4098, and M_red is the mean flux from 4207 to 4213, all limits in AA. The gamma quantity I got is 134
